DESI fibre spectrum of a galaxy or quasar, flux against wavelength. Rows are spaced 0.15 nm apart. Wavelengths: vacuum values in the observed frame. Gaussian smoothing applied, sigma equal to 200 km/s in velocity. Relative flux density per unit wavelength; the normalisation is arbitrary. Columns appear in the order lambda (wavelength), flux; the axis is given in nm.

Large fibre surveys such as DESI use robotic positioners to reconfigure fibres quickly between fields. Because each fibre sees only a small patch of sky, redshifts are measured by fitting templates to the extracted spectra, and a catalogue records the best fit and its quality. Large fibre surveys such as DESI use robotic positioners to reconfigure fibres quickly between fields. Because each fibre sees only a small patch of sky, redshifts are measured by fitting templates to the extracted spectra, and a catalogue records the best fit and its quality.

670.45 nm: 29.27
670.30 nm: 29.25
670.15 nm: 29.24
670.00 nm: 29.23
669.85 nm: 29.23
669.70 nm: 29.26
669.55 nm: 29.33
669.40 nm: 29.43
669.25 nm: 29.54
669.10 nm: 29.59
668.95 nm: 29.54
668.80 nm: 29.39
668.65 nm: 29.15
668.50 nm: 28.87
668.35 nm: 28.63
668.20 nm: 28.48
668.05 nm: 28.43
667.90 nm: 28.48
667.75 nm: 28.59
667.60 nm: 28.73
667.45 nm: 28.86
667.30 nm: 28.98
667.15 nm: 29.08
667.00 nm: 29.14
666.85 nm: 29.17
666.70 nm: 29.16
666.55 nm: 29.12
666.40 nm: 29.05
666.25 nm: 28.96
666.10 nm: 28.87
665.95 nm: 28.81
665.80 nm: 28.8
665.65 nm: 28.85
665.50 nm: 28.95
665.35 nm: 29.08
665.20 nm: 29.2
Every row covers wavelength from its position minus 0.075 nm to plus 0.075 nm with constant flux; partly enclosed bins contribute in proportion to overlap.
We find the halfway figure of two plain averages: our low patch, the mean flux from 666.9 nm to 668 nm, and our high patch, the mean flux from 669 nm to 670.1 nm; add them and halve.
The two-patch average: 29.1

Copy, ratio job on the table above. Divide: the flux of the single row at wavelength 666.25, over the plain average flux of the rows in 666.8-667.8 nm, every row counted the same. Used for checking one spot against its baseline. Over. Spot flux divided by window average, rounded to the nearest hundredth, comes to 1.00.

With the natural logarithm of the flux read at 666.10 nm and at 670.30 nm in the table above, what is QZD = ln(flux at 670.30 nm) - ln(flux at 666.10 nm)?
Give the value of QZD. 0.013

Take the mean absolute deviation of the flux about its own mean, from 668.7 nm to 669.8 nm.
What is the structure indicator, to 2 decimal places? 0.10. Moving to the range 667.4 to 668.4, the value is 0.12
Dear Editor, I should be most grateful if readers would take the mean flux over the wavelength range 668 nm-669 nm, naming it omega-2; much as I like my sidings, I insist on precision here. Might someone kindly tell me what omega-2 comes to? 28.9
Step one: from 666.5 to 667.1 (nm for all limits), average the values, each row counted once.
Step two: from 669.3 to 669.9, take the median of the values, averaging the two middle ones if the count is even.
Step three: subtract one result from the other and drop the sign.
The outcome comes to 0.15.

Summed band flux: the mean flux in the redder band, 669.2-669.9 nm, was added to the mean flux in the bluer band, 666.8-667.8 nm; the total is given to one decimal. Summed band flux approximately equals 58.3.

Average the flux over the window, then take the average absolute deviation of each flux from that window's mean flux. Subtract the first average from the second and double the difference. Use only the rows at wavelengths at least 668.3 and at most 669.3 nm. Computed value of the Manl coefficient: -57.9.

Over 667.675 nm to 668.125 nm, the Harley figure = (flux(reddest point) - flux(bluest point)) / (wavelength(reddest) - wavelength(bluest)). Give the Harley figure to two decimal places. -0.53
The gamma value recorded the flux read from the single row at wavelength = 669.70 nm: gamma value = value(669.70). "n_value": 29.26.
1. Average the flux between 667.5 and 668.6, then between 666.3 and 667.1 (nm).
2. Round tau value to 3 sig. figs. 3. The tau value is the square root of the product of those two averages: 28.9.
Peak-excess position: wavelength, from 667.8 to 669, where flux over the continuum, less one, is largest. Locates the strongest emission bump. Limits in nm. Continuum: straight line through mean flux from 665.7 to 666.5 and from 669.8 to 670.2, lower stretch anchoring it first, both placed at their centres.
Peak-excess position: 668.95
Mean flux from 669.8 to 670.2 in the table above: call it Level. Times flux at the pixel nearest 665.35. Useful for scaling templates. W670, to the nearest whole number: 850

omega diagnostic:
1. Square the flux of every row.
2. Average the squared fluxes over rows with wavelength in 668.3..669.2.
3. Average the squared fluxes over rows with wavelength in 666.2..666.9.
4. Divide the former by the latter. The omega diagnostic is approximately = 1.01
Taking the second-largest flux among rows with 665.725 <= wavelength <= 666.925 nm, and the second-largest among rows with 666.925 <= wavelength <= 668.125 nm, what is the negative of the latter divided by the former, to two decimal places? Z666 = -1.00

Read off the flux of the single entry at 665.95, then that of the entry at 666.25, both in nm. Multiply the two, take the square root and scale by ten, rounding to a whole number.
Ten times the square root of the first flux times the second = 289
